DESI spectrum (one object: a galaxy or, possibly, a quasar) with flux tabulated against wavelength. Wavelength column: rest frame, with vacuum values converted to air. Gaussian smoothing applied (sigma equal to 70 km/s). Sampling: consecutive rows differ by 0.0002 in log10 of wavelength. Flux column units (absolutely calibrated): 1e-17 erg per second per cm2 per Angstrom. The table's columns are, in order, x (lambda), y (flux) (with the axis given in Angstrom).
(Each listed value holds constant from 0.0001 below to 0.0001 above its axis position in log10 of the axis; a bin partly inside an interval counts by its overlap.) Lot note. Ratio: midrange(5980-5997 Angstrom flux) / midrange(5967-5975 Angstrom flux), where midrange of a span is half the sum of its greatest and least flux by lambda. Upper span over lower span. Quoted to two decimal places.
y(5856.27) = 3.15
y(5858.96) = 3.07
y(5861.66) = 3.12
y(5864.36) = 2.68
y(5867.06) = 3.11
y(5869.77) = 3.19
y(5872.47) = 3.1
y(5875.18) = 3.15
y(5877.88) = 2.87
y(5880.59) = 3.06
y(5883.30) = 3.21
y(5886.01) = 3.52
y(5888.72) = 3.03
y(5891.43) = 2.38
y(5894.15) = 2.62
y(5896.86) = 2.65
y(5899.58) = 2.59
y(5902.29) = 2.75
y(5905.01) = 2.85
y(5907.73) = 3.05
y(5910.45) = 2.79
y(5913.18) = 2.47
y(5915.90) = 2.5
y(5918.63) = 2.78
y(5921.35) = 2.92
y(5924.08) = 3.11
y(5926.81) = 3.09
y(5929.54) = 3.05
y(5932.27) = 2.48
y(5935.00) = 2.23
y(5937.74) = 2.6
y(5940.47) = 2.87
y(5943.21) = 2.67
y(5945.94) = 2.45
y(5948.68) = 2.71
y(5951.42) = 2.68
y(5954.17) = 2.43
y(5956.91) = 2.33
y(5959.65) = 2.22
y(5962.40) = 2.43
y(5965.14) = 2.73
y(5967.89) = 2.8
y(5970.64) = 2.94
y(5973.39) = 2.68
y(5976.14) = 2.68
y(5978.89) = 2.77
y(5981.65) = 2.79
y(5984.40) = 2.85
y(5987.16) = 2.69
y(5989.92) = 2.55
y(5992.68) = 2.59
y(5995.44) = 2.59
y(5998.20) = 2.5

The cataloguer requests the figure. 0.96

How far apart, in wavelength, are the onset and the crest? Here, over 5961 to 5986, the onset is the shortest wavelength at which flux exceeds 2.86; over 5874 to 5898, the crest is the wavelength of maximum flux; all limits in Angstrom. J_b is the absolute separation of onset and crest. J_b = 84.6 Angstrom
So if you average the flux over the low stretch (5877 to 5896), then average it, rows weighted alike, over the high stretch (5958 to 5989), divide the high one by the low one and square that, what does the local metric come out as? 0.83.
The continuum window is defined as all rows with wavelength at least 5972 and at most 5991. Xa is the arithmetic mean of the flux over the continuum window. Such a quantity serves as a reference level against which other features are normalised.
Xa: 2.72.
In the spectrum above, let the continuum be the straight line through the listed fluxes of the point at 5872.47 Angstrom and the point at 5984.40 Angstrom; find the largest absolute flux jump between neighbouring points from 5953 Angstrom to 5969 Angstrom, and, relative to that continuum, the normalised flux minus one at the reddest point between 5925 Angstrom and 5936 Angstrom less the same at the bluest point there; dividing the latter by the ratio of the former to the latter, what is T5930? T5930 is 0.27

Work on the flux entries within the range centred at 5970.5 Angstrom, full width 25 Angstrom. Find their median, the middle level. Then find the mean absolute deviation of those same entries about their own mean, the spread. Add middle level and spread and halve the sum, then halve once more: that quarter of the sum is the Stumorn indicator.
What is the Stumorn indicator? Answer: 0.72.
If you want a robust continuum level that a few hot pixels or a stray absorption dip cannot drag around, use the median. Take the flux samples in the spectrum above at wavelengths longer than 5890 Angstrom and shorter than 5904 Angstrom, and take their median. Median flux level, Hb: 2.62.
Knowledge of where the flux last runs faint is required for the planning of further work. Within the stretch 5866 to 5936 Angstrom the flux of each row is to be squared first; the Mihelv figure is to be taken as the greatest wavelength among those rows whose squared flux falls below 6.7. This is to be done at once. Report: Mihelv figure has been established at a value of 5935.00 Angstrom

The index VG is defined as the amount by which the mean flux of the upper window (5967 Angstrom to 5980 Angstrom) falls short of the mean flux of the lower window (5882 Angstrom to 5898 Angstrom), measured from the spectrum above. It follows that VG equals 0.13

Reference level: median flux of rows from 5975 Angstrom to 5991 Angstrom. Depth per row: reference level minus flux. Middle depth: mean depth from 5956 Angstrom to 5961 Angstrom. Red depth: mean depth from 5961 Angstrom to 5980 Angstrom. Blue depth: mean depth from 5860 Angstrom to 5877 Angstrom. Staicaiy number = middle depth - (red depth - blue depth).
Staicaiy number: 0.12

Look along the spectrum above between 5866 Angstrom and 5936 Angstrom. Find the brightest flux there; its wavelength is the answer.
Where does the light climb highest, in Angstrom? 5886.01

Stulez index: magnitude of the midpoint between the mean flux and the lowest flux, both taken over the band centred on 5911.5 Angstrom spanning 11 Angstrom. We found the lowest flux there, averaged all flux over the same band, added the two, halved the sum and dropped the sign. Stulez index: 2.59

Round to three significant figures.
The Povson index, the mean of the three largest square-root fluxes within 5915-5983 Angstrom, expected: 1.76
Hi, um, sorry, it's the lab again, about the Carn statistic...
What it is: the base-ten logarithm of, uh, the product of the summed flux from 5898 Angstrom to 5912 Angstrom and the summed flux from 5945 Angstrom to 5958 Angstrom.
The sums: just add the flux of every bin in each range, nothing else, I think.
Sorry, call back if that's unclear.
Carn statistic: 2.25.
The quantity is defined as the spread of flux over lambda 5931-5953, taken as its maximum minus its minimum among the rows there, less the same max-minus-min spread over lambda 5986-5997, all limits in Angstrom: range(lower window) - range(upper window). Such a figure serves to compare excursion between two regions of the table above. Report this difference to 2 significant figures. 0.50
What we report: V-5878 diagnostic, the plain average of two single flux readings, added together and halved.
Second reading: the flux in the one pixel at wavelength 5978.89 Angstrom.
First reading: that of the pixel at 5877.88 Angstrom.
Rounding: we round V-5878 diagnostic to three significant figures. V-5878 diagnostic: 2.82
